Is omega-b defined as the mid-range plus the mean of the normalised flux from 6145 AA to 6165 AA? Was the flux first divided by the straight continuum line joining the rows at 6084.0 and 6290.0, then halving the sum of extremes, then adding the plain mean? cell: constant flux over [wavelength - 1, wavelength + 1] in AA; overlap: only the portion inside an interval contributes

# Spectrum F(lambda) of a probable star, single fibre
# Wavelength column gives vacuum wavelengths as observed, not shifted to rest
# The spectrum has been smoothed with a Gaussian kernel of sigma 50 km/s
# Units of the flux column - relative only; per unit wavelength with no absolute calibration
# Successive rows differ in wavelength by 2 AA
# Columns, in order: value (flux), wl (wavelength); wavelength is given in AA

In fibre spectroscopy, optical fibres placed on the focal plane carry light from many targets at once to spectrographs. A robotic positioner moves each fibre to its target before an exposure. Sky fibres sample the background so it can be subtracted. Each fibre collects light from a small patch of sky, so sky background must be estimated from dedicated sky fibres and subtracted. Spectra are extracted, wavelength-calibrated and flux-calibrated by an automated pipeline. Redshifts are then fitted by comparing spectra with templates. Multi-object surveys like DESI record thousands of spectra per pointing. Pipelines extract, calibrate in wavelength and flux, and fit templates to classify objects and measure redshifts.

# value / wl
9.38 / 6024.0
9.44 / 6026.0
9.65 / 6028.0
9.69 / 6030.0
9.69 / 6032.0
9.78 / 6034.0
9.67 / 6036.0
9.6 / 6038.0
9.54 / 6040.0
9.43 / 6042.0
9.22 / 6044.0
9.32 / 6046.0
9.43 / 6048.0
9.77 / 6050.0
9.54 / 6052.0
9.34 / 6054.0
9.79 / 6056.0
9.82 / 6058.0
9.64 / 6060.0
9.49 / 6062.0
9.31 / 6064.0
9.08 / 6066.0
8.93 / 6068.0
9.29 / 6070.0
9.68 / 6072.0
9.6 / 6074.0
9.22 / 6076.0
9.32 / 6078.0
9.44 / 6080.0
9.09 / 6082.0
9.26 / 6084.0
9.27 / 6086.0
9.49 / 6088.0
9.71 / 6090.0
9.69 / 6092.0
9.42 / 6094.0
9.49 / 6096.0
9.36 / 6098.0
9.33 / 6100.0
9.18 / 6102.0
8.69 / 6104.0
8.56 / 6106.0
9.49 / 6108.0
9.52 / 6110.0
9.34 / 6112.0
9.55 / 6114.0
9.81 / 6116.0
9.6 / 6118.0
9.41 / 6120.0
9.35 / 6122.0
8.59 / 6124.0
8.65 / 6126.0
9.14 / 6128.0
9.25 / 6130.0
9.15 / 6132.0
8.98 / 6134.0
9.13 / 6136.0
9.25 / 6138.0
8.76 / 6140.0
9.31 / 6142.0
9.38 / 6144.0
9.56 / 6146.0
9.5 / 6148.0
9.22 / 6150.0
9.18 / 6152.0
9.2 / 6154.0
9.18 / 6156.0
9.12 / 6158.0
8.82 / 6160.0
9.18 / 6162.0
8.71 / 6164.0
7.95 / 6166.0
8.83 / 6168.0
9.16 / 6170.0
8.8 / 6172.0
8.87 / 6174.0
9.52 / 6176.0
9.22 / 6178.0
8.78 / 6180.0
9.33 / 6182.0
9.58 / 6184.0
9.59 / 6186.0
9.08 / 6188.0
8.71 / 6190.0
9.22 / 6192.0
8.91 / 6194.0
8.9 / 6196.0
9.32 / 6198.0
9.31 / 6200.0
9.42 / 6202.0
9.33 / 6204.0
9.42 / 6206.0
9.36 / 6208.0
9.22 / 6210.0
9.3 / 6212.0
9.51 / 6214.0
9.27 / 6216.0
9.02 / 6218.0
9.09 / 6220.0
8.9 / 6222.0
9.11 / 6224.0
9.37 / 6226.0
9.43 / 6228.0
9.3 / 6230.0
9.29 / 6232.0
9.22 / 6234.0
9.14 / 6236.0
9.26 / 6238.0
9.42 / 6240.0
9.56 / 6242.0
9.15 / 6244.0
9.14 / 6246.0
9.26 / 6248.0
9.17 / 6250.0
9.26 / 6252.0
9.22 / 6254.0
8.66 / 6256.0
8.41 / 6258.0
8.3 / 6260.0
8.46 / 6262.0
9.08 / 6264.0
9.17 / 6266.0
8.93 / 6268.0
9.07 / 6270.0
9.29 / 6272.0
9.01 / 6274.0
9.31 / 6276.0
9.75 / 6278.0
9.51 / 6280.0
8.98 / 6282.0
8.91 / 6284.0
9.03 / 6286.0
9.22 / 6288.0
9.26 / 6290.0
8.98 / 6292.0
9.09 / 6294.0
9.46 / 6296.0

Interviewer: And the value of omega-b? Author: 1.98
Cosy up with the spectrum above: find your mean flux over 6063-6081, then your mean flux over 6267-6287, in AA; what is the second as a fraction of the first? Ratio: 0.98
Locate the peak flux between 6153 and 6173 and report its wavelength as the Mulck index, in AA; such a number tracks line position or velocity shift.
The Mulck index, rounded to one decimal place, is 6154.0 AA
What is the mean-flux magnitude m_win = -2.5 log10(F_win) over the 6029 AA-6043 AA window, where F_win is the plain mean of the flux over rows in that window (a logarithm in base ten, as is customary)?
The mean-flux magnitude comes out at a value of -2.46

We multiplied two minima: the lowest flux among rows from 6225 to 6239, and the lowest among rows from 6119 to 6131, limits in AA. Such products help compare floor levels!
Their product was 79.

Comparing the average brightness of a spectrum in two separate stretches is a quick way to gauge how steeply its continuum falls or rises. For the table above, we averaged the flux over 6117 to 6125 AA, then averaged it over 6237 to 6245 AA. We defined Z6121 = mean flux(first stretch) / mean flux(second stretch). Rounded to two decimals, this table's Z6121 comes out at 0.99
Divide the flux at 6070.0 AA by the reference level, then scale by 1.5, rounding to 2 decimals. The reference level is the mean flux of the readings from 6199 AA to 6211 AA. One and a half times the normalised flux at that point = 1.49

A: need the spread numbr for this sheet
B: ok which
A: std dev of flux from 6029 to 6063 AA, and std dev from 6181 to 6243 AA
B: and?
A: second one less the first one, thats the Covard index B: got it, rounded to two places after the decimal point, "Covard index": 0.03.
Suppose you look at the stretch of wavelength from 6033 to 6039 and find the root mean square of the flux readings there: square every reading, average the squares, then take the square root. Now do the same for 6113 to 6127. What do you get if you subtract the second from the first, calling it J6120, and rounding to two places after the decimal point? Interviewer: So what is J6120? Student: 0.39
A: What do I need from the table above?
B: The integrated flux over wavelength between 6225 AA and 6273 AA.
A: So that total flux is 437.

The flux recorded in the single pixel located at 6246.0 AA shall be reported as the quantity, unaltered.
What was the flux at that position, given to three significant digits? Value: 9.14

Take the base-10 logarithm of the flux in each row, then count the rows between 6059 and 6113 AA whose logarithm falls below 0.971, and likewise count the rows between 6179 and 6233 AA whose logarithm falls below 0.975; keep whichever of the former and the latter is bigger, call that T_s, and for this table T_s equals 24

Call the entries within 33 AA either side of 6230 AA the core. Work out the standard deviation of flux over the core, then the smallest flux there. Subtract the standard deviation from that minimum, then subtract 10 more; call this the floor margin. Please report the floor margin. -2.00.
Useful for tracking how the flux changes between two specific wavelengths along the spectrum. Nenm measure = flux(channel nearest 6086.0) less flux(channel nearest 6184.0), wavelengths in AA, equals -0.3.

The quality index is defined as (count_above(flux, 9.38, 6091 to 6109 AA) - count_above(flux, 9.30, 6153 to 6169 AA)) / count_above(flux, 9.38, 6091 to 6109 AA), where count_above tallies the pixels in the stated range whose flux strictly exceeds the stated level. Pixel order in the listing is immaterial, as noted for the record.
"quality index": 1.00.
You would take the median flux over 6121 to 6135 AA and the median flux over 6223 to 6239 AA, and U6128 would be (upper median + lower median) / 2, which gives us 9.21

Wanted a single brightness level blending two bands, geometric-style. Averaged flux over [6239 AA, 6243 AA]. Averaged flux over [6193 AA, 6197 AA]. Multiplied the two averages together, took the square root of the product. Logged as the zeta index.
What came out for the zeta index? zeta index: 9.19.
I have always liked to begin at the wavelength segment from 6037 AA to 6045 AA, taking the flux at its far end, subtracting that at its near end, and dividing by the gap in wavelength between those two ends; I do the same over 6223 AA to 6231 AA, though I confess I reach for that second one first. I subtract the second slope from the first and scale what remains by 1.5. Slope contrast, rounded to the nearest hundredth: -0.14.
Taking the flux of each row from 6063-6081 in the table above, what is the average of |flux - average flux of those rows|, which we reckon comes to 0.17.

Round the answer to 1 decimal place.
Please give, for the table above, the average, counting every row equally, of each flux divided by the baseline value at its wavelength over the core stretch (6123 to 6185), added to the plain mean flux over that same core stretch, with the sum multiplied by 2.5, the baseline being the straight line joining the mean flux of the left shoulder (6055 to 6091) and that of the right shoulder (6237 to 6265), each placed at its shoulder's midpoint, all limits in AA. 25.1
